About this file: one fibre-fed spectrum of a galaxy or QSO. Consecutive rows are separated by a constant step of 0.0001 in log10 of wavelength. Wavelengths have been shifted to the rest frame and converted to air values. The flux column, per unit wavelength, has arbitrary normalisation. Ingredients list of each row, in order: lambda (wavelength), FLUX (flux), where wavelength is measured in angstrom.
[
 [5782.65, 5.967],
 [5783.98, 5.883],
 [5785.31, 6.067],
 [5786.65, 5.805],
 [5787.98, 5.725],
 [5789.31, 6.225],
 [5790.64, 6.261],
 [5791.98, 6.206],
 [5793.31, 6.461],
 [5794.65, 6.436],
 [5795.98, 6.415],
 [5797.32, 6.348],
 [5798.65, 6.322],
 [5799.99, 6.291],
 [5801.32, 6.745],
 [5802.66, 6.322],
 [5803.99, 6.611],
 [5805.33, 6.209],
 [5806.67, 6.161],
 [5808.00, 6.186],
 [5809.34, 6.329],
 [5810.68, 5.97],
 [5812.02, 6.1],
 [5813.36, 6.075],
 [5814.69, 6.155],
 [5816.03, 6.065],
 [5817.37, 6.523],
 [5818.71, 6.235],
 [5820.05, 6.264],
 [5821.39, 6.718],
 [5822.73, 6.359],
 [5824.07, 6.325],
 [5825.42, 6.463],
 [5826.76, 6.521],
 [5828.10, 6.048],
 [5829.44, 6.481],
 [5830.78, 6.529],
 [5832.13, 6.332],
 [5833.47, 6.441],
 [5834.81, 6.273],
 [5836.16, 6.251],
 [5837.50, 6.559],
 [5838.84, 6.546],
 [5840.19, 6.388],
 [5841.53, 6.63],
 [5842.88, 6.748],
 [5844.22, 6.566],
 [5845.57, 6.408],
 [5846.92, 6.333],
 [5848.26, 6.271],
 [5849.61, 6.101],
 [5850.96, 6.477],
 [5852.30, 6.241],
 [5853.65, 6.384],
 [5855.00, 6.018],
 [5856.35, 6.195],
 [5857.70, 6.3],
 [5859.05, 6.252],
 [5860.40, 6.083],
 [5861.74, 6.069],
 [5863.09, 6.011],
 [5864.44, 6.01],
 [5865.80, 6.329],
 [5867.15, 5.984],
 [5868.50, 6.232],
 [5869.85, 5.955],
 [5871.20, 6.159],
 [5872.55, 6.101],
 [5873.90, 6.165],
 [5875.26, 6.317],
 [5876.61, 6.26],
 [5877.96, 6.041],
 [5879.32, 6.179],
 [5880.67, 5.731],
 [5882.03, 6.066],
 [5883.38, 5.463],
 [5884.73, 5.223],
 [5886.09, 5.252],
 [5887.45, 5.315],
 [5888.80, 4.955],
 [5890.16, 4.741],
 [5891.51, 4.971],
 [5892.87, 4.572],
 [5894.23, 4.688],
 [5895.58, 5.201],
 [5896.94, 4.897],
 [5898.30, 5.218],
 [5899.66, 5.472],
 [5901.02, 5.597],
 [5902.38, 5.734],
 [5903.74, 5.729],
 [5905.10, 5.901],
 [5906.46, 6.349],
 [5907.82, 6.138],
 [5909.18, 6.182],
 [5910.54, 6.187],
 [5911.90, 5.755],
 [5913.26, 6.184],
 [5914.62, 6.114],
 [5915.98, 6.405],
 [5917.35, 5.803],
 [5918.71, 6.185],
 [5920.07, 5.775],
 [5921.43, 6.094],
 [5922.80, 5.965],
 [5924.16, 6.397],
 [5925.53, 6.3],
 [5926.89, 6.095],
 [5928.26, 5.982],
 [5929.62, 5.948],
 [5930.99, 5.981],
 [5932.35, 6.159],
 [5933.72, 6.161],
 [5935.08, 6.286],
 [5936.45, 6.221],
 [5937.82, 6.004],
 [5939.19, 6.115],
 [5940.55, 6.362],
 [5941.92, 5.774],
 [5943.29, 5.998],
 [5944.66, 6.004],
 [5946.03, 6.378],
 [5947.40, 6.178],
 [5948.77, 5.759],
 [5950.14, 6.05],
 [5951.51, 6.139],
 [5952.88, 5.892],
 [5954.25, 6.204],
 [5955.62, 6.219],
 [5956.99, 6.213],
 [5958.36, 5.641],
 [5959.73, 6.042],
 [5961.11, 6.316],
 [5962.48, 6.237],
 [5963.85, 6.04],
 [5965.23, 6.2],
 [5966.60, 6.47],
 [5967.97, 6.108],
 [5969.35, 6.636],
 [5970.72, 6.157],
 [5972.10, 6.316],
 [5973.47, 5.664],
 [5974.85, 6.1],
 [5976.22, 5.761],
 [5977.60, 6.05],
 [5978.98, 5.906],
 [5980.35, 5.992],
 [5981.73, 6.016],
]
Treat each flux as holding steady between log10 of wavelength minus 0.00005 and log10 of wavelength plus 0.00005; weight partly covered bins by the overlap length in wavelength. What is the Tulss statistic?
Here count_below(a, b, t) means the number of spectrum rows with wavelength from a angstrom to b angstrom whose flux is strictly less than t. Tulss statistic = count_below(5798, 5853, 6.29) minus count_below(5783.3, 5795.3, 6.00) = 13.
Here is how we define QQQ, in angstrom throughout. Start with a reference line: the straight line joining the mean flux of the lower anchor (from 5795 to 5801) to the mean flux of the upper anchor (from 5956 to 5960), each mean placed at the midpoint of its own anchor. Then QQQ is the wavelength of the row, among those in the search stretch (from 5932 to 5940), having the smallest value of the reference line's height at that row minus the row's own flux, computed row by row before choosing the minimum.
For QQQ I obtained 5935.08 angstrom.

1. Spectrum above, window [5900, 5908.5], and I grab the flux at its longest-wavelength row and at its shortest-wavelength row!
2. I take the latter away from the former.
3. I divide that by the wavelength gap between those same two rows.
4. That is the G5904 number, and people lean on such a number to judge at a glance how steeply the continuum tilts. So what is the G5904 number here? 0.08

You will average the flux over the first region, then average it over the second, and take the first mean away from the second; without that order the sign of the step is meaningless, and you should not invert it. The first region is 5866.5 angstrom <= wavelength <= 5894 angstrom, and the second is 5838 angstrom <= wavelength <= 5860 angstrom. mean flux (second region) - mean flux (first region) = 0.7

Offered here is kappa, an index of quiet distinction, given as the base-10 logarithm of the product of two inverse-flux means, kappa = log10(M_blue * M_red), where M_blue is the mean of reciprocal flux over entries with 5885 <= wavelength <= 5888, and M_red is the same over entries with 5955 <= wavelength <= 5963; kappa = -1.51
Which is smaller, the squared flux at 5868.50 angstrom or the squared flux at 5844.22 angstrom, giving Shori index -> 38.8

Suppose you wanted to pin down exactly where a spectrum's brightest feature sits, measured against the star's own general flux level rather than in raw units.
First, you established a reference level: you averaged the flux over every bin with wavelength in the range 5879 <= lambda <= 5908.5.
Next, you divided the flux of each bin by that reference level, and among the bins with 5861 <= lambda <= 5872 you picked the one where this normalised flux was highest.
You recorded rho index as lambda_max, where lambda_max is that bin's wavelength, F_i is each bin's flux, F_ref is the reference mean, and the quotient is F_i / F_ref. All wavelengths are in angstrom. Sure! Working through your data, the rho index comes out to 5865.80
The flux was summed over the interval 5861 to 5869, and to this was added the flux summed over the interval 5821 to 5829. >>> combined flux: 75.1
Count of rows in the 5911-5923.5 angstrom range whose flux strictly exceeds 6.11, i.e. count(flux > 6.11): 4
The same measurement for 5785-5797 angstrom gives 6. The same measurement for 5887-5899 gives 0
